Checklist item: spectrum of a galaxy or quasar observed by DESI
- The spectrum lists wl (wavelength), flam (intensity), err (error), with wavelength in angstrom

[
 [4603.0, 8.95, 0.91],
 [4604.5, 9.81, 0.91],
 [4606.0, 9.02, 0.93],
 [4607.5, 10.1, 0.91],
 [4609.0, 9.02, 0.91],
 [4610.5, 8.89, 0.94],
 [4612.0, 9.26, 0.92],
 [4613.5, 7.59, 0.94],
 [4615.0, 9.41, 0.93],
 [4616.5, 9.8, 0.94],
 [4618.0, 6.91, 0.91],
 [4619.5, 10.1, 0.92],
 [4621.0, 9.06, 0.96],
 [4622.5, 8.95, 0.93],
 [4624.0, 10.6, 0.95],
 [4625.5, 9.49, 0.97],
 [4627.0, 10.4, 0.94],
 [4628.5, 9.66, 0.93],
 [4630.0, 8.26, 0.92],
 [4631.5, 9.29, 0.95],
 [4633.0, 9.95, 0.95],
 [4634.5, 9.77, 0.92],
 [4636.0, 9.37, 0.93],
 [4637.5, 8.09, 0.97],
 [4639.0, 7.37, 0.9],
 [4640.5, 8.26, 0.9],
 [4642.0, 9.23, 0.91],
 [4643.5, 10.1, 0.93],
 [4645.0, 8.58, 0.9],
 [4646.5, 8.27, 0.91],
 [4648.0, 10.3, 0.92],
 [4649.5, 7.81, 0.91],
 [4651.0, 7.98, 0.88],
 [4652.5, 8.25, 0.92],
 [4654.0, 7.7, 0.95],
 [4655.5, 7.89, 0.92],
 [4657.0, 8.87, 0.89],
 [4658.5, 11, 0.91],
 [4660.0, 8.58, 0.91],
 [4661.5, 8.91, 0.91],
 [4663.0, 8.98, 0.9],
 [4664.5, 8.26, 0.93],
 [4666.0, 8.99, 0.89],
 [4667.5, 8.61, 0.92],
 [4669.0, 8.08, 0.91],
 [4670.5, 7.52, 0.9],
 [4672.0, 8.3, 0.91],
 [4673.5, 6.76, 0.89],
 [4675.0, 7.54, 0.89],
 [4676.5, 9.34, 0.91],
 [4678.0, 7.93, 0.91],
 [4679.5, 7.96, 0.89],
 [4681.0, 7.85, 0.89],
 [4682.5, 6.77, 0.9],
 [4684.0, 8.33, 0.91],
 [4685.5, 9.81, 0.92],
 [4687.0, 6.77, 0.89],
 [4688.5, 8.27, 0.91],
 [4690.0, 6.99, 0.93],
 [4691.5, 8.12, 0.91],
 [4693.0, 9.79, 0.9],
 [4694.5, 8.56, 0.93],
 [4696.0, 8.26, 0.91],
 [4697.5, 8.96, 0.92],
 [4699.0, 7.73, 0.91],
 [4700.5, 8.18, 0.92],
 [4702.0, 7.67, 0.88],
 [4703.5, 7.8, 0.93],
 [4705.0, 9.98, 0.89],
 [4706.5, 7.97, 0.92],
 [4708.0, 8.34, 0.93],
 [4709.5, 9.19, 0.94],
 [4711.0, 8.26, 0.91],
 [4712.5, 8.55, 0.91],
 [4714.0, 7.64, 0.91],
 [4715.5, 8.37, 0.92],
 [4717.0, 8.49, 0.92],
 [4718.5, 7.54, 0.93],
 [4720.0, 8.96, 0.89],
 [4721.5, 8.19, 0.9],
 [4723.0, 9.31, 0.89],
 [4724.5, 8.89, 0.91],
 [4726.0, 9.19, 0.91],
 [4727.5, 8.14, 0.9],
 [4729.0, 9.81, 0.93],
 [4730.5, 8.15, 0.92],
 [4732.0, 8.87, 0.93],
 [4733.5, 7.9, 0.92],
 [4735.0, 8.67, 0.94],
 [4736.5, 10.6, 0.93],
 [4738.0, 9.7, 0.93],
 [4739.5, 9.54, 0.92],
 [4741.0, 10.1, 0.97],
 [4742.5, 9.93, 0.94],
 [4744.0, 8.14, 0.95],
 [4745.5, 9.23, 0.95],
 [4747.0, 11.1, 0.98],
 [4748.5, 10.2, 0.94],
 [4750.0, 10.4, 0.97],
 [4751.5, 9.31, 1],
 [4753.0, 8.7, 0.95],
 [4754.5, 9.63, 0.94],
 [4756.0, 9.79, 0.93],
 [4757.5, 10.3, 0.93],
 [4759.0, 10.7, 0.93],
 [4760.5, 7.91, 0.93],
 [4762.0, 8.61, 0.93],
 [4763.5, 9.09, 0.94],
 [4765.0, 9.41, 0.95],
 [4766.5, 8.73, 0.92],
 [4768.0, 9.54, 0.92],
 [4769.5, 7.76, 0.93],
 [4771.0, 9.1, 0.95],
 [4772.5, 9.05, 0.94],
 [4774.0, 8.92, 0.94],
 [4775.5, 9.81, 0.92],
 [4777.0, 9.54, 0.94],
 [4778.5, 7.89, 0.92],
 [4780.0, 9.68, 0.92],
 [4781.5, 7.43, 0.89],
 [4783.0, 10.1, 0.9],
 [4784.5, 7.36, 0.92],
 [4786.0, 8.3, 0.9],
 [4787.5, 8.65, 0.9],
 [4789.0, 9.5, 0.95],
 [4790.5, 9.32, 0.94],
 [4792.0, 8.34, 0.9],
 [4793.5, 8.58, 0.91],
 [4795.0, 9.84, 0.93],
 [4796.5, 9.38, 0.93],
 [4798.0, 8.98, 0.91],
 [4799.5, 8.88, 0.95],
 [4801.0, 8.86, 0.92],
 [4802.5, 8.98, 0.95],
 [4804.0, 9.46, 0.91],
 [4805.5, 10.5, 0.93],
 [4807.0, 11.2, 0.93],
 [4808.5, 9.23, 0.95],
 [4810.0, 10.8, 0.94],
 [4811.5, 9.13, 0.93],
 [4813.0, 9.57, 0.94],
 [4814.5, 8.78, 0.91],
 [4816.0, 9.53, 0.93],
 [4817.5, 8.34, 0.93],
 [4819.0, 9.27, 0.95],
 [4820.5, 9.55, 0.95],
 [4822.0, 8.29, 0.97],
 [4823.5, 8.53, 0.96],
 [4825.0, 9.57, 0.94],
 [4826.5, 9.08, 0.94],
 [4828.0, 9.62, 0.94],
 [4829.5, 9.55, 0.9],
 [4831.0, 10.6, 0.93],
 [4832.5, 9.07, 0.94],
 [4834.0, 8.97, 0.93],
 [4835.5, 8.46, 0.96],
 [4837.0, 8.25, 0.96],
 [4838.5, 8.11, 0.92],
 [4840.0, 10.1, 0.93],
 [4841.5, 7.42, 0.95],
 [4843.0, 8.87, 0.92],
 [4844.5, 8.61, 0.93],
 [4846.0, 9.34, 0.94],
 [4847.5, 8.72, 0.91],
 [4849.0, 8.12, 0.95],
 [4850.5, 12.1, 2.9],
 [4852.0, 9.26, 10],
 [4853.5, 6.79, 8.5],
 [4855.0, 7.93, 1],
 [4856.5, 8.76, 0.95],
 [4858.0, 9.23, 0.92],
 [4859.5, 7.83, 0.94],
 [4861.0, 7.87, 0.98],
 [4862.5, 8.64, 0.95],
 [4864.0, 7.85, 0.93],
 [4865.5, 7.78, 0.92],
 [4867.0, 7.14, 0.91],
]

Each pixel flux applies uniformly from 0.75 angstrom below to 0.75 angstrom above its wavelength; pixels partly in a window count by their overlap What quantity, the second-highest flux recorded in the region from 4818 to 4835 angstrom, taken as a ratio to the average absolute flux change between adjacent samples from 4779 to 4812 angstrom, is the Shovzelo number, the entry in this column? 9.6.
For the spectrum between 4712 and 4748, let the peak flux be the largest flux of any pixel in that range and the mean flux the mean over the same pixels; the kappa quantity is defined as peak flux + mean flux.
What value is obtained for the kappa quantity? 20.1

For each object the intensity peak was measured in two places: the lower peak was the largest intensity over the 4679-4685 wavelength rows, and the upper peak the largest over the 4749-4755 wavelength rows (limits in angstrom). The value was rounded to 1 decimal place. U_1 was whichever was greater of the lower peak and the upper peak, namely 10.4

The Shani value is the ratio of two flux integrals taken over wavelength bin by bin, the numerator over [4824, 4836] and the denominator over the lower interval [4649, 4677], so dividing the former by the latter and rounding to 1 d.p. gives 0.5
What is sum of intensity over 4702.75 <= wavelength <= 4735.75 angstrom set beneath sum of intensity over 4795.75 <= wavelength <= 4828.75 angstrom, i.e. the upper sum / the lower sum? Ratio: 1.09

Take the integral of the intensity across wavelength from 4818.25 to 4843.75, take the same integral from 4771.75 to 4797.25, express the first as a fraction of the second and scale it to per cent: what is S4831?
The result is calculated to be 101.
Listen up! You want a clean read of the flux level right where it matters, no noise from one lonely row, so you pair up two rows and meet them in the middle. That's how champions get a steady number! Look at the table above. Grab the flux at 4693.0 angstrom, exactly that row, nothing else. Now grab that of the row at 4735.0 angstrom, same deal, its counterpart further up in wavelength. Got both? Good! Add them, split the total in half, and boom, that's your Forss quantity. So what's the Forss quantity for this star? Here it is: 9.2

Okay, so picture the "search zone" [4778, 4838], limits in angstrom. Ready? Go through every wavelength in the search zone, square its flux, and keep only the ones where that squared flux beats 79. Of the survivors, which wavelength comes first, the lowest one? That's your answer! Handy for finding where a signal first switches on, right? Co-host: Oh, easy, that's 4780.0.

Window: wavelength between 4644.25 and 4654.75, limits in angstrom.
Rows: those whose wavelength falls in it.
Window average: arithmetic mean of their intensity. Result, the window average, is 8.4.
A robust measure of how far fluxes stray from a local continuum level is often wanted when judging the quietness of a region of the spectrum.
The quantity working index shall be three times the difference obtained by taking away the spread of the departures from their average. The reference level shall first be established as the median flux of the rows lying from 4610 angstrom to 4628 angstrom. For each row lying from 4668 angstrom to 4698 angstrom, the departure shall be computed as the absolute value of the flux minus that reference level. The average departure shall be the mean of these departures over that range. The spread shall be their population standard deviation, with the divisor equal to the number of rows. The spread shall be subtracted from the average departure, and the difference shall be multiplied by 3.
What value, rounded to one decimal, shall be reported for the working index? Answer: 1.8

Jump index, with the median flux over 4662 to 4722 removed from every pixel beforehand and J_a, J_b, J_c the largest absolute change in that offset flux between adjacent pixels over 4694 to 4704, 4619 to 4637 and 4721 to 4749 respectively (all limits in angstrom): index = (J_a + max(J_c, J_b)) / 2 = 1.6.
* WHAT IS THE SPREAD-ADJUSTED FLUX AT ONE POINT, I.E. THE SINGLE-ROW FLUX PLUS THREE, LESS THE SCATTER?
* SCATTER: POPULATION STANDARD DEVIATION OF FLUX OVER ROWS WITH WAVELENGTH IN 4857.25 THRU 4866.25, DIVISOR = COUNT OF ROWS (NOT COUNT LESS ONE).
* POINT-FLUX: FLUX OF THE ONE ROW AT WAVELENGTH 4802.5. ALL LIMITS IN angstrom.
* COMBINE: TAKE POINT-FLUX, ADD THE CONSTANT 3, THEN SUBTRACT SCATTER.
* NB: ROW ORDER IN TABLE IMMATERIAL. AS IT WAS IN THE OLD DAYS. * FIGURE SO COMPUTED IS 11.4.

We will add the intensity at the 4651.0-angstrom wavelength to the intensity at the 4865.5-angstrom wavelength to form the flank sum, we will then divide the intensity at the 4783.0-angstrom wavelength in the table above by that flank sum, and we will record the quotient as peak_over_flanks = 0.64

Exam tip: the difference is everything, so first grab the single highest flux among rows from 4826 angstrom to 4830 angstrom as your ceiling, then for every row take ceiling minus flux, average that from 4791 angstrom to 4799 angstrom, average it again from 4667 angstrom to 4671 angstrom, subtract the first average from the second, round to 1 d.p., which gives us 1.0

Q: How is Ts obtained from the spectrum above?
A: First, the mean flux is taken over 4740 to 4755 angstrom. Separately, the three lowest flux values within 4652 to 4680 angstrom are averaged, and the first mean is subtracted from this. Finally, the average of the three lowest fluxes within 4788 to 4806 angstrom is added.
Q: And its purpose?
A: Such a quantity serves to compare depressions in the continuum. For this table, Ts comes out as 6.2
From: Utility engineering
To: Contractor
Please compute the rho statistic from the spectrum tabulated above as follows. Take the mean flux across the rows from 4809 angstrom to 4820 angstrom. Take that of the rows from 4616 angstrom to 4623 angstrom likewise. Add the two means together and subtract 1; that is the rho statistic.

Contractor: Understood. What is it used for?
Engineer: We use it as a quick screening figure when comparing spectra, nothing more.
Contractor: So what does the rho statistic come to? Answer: 17.3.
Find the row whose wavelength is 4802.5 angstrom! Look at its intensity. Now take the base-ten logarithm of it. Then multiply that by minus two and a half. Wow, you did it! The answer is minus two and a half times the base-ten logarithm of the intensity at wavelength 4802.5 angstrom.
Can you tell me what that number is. -2.38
